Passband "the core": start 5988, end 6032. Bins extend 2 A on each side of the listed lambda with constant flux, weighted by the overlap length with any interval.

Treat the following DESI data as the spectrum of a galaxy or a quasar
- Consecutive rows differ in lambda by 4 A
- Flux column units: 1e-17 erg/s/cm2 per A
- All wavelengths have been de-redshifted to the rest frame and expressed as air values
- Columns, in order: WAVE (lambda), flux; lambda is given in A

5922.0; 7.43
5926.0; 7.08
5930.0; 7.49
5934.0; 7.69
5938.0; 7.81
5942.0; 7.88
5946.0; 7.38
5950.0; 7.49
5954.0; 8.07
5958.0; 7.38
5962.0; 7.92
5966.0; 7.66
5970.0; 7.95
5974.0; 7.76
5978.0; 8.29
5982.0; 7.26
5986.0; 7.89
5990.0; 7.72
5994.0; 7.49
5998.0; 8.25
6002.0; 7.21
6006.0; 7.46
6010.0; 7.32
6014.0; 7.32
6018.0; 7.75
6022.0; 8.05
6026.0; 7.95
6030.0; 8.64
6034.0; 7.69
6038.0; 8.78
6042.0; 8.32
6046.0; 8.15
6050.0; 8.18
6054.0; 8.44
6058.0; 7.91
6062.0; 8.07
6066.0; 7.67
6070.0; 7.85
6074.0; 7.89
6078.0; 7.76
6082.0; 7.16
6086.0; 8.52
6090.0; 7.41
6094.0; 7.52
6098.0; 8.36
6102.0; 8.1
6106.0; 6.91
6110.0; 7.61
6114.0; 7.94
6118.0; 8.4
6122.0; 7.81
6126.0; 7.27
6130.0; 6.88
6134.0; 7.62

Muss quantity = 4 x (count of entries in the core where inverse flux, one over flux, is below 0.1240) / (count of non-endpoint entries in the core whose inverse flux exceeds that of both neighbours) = 3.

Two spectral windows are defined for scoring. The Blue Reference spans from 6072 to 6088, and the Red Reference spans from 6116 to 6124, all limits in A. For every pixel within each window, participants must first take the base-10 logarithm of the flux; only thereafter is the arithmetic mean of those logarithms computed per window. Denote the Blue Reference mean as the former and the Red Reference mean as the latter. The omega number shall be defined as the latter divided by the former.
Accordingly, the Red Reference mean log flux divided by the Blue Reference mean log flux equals 1.02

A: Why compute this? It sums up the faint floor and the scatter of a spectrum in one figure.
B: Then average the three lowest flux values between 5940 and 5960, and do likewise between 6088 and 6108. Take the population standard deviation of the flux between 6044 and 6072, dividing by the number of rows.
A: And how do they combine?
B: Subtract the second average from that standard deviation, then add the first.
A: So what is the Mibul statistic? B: 0.37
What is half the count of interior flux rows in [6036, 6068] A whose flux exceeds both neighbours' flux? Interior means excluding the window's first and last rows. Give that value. 1.0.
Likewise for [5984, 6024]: 1.0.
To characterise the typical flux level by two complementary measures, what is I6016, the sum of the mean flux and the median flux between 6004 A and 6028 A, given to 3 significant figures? 15.2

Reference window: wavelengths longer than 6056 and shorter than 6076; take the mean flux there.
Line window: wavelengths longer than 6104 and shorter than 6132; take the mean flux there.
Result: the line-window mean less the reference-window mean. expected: -0.3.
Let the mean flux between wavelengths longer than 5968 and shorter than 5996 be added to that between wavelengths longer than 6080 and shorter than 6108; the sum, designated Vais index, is 15.5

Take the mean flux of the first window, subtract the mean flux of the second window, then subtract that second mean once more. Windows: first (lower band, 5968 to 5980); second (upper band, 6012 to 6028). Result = -7.5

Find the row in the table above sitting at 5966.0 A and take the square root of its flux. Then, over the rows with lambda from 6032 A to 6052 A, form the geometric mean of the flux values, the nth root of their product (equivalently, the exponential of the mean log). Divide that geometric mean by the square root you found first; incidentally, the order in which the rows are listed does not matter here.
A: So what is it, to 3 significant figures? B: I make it 2.97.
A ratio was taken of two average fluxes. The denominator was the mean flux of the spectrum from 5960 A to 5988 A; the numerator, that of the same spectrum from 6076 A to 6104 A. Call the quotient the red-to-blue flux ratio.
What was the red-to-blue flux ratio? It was 1.00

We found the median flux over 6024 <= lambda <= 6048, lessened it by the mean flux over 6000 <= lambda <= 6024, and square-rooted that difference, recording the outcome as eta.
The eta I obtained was 0.85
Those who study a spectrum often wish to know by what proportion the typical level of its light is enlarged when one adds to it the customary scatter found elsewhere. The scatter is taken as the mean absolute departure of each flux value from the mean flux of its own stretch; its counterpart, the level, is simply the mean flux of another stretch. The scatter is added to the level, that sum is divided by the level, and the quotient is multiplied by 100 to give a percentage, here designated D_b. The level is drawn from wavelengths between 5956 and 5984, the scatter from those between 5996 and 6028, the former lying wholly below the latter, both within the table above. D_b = 104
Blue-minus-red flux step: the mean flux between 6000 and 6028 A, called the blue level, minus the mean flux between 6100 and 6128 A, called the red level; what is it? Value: -0.14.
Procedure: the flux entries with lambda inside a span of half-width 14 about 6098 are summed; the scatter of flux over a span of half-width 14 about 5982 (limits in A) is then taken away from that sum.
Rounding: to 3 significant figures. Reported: 54.1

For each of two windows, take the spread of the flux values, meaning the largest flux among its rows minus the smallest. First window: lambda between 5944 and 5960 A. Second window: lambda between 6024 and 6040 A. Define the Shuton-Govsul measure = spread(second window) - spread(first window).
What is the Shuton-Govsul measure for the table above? 0.40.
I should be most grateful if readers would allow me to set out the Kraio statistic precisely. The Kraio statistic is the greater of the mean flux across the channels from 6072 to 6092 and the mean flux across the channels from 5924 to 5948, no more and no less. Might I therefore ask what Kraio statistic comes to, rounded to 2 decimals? 7.75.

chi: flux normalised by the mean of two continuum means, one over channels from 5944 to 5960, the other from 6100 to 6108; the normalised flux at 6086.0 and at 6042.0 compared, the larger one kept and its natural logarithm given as 0.12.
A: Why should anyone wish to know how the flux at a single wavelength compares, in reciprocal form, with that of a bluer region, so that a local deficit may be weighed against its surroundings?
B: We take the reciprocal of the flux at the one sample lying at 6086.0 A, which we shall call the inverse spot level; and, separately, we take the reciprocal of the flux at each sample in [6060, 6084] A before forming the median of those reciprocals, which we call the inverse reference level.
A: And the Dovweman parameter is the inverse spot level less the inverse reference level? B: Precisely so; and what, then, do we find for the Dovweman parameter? -0.011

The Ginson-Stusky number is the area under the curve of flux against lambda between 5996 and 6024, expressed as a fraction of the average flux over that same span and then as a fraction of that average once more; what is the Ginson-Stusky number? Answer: 3.7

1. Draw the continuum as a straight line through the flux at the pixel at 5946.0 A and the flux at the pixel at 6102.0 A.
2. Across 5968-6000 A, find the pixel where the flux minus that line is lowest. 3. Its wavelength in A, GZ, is 5982.0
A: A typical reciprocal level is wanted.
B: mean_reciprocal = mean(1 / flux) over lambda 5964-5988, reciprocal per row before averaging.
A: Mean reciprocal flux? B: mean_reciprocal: 0.128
